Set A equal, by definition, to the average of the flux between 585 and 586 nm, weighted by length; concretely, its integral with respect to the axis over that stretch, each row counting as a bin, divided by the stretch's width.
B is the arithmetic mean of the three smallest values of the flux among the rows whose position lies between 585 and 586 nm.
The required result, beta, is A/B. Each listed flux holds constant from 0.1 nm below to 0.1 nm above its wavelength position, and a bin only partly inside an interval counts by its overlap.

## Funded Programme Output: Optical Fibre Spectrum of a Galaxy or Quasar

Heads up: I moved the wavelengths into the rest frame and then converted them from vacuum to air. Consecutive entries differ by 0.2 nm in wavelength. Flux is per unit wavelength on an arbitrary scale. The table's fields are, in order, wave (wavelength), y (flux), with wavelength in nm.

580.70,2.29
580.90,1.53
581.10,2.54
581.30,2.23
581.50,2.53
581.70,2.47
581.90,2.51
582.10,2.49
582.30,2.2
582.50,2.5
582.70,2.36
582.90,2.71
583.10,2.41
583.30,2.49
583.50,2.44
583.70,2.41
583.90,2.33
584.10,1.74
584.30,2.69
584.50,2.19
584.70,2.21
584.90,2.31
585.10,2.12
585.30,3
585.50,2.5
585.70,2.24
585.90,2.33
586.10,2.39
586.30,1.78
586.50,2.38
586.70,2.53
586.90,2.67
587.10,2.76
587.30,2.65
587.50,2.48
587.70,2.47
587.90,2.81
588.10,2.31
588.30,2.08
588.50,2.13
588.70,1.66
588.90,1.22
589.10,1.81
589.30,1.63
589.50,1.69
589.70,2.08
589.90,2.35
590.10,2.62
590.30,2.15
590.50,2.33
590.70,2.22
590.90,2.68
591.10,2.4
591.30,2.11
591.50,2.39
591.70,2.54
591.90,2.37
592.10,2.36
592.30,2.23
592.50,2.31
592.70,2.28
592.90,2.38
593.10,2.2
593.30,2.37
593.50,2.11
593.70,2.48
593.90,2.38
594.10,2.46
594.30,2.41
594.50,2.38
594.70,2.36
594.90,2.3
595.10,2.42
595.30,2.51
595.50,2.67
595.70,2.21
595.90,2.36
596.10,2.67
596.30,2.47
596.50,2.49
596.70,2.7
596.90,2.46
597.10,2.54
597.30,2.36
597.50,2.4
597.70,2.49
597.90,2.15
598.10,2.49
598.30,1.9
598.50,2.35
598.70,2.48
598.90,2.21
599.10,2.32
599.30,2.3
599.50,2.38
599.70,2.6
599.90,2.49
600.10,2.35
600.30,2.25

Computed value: 1.09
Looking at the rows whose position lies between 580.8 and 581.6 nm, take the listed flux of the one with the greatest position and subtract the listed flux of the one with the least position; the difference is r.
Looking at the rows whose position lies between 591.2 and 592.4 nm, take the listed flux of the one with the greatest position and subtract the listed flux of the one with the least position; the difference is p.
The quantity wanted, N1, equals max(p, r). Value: 1.00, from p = 0.12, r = 1.0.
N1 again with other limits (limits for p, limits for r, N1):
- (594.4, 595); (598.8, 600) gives 0.28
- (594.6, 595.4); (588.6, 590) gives 0.69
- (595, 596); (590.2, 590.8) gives 0.07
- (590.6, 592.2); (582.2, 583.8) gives 0.21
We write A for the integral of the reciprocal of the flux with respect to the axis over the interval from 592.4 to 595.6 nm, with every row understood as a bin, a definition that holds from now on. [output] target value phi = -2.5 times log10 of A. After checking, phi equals -0.33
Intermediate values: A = 1.35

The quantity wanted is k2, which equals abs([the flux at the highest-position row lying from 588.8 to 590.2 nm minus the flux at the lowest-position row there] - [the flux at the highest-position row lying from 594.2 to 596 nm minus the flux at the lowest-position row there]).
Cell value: 1.45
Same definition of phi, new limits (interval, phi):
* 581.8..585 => -0.33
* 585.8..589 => -0.41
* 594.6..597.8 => -0.29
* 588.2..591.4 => -0.51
